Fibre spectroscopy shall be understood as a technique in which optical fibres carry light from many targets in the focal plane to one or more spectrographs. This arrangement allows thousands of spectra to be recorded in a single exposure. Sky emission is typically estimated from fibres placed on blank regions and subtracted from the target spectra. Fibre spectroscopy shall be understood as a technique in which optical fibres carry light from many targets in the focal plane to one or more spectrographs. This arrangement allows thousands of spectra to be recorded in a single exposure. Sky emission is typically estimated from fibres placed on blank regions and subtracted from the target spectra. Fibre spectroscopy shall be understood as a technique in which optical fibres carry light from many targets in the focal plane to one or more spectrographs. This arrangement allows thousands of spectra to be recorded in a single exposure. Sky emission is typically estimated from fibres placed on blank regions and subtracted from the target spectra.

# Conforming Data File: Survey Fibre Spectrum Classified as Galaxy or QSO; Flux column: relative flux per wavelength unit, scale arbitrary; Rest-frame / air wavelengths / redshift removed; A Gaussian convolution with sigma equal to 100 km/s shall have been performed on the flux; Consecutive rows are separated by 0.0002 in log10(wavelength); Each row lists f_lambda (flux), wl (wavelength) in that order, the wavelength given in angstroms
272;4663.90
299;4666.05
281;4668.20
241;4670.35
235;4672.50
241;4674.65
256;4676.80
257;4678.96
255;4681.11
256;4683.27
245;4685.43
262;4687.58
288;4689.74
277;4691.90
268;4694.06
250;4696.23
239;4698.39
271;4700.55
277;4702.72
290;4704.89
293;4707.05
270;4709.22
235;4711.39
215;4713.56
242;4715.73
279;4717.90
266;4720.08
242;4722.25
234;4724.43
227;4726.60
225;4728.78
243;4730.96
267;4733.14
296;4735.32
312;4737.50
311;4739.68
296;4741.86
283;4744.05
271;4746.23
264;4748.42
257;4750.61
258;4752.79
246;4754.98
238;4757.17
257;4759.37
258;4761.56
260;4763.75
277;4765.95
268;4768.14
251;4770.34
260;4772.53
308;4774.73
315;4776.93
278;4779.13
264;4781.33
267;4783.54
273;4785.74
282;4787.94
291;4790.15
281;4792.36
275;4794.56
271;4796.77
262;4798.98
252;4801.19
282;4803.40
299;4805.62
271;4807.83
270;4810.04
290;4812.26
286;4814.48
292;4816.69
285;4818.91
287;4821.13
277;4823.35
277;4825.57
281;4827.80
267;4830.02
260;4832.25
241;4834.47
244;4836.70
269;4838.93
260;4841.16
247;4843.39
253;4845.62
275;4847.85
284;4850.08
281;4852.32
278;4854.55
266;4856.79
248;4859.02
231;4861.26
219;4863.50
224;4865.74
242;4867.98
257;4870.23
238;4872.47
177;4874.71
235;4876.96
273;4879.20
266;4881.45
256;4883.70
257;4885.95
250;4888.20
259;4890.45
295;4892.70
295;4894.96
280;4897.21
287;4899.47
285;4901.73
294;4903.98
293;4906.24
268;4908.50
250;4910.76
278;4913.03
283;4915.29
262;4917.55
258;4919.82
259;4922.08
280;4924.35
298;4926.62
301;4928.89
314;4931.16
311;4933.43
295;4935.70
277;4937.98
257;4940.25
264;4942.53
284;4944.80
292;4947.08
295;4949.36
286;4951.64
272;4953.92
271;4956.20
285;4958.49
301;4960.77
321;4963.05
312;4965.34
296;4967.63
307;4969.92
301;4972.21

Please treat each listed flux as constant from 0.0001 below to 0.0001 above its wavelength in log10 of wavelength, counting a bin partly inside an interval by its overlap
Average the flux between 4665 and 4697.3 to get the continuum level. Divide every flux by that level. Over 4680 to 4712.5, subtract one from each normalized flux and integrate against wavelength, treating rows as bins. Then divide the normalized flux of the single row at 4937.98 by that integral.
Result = 2.0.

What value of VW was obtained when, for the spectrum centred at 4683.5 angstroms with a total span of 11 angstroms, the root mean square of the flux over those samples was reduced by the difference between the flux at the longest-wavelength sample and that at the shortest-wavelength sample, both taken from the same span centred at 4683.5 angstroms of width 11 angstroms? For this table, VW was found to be 250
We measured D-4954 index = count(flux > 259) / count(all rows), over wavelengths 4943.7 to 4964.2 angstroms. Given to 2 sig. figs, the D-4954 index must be 1.0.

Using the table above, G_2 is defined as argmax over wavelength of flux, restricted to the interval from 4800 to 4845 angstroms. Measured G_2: 4805.62 angstroms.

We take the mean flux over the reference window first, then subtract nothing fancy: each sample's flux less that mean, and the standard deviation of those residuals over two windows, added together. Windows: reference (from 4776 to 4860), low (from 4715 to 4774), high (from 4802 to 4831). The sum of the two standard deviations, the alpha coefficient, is 32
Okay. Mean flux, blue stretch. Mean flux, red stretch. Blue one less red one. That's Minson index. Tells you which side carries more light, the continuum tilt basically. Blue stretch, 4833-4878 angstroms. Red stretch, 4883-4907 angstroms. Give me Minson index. -29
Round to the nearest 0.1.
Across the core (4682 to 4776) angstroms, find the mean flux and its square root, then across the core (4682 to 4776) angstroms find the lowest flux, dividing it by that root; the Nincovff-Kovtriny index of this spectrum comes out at 13.2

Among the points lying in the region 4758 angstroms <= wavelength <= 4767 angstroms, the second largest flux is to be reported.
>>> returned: 260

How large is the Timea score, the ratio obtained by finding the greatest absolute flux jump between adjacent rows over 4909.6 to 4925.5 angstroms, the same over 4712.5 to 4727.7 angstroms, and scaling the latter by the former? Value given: 1.3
